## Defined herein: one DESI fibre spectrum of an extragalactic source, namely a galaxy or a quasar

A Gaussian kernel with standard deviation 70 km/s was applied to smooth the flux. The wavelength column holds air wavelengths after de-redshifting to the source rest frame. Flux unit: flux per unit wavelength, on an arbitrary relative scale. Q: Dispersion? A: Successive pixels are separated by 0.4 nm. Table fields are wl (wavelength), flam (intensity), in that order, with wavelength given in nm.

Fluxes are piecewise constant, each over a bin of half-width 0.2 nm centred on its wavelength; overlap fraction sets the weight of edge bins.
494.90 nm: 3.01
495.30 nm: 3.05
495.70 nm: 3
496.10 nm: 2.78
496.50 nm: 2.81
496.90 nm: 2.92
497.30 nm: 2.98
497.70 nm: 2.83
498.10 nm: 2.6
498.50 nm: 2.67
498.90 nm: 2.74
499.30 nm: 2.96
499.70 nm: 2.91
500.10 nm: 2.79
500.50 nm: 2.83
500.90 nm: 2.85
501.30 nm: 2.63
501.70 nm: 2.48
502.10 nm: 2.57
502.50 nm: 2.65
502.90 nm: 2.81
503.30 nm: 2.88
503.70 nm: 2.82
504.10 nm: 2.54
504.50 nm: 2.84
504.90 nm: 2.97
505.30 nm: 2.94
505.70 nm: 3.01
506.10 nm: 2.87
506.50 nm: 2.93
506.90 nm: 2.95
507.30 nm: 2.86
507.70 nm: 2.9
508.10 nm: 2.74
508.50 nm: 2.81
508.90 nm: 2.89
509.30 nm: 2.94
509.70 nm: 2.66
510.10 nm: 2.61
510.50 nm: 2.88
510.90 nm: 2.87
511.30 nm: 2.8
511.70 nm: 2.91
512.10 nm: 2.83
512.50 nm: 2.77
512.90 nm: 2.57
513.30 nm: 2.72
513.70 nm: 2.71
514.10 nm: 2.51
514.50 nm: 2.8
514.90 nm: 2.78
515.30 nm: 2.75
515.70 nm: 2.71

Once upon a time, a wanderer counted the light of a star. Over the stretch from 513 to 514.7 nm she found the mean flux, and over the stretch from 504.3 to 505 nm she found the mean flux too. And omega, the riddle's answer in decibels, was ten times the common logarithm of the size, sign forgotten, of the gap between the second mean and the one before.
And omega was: -6.6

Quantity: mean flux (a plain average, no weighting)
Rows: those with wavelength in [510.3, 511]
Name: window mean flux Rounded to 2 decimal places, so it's 2.88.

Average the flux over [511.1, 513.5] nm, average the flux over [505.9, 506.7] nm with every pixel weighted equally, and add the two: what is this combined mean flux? 5.67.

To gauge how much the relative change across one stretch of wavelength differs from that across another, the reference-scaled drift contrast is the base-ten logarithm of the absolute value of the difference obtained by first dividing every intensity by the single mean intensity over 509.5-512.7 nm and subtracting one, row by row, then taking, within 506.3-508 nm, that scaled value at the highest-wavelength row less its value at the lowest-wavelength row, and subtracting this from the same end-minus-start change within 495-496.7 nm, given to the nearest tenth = -1.1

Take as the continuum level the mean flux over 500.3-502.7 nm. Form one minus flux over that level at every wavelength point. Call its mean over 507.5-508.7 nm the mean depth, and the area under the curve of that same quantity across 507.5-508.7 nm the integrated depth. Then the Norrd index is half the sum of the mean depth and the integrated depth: -0.061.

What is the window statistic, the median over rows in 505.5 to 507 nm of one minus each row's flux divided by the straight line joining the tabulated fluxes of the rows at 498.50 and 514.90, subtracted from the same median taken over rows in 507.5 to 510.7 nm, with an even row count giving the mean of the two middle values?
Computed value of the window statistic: 0.042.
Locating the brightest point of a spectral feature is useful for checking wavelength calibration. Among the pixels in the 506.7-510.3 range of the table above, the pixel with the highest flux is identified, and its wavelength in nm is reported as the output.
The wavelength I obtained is 506.90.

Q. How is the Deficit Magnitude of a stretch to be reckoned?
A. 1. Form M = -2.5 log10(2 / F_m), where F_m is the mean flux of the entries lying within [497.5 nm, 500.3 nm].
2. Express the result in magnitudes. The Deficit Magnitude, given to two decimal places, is 0.36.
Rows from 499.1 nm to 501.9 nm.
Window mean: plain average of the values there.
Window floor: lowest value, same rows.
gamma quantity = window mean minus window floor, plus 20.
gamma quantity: 20.3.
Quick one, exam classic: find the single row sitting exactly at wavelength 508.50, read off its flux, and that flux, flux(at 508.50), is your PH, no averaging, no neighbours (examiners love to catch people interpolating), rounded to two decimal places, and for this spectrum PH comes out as 2.81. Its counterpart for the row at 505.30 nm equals 2.94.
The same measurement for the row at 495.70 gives 3.00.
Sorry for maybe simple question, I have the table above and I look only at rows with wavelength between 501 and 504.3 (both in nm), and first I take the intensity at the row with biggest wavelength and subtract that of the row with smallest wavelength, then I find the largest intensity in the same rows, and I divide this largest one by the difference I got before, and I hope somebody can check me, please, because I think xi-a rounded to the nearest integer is -32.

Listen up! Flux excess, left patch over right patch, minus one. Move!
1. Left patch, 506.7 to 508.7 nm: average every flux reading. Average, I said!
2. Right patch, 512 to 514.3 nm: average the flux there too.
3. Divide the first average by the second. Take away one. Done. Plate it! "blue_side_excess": 0.06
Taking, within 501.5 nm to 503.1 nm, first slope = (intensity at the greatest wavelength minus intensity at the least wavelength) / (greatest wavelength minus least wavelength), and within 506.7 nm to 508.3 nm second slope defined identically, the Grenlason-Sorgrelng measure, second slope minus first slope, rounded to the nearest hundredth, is -0.45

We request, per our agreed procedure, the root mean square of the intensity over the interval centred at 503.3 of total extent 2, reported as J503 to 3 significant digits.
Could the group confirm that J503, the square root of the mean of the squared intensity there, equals 2.74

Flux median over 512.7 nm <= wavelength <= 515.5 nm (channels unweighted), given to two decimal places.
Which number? 2.72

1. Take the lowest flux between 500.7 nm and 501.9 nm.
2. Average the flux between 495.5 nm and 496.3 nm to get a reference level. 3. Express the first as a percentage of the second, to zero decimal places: 86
